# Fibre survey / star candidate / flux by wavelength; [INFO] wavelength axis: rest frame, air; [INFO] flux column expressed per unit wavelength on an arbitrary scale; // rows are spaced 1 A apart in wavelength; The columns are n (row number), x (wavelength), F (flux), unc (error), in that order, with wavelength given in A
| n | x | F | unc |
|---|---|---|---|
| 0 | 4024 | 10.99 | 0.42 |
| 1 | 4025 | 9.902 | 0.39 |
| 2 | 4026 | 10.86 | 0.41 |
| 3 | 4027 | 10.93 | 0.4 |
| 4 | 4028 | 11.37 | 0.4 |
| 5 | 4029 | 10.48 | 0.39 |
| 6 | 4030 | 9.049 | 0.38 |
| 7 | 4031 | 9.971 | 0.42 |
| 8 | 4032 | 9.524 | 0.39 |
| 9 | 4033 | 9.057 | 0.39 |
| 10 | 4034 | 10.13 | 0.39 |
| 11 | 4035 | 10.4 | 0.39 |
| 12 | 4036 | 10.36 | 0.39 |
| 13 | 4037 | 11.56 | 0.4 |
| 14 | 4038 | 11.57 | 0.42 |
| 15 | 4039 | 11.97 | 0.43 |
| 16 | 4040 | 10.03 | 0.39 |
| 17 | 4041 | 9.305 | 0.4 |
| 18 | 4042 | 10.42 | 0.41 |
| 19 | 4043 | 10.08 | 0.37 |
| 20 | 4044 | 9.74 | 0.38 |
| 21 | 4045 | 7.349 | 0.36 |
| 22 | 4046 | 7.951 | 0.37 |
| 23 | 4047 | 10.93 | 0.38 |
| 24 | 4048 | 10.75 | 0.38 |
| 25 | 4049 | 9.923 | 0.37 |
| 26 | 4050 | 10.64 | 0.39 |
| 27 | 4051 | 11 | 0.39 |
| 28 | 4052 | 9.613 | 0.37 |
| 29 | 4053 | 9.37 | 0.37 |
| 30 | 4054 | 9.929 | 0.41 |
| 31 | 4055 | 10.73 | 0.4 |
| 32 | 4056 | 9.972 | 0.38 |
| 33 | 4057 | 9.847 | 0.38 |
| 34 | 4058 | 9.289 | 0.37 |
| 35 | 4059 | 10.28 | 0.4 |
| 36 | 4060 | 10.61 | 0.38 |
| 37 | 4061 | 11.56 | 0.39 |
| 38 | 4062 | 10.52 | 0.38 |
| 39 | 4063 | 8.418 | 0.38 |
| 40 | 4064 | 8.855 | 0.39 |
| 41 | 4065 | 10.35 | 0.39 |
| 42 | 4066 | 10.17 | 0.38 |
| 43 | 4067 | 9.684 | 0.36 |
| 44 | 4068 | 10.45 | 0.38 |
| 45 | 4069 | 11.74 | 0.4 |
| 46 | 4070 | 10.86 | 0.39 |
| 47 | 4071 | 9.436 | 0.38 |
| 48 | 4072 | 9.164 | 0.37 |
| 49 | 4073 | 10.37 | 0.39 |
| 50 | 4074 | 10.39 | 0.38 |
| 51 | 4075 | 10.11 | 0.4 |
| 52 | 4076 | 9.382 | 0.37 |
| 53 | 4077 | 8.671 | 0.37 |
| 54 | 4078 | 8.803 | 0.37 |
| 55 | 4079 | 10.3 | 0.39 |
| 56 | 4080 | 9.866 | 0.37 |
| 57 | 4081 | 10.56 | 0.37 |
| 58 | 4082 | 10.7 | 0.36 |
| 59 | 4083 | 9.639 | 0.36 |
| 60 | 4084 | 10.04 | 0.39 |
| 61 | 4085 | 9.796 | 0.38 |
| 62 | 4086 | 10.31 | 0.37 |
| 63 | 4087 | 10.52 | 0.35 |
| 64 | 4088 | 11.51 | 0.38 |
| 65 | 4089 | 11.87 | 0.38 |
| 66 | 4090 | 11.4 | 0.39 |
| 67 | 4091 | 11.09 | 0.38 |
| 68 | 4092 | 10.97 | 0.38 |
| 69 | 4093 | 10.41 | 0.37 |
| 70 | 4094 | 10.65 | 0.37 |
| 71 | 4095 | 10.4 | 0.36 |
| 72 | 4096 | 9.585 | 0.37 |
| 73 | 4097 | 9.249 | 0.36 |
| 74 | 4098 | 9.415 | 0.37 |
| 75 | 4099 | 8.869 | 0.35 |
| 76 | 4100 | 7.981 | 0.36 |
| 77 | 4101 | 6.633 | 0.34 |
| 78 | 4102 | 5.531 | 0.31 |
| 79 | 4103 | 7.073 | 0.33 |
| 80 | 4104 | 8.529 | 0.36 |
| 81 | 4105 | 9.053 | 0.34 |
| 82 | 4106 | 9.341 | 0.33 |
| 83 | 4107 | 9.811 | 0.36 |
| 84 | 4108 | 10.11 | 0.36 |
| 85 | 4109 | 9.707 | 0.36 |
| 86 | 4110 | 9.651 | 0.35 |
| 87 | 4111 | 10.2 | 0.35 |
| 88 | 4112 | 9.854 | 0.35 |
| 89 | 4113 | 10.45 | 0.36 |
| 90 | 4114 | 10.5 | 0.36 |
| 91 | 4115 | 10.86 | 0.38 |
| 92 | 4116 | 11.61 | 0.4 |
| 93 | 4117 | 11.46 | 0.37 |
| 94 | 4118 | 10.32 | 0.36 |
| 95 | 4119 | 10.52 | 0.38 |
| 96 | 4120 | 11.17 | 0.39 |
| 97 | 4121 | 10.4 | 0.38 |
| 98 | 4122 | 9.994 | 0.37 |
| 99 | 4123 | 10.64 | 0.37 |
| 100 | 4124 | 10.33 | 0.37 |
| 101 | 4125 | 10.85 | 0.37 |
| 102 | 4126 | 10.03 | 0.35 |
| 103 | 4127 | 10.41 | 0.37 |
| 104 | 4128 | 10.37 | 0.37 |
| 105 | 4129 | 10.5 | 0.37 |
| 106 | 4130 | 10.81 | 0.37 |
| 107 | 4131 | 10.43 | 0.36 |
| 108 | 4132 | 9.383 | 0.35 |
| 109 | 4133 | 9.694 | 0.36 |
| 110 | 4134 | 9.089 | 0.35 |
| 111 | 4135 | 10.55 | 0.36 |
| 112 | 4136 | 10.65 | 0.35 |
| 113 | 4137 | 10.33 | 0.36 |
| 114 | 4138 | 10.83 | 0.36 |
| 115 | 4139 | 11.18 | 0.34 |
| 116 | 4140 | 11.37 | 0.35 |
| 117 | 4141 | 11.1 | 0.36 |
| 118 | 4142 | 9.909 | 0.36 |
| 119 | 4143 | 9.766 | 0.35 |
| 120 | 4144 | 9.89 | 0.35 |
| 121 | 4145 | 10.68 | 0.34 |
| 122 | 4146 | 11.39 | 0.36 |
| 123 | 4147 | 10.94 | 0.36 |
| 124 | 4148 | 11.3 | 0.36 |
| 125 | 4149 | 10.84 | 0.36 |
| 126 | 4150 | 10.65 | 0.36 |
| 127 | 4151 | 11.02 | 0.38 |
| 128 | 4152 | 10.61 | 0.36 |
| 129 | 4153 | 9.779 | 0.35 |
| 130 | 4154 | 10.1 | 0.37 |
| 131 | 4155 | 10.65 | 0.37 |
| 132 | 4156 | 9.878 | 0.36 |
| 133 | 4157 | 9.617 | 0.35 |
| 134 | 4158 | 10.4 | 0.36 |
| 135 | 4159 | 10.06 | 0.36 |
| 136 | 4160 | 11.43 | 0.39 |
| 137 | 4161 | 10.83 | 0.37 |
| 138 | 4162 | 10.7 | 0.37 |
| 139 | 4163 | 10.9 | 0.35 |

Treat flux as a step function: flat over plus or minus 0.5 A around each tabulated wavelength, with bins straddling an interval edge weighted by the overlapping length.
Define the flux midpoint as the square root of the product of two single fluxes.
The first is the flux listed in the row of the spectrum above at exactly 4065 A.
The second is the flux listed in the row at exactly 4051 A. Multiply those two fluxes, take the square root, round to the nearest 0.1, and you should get 10.7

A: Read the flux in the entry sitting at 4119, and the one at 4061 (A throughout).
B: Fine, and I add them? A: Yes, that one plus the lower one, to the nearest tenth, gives 22.1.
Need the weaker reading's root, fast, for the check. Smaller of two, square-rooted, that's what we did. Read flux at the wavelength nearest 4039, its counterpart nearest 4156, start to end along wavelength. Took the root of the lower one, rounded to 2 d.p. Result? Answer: 3.14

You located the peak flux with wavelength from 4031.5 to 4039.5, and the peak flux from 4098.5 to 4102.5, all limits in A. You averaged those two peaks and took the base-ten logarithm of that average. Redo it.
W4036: 1.018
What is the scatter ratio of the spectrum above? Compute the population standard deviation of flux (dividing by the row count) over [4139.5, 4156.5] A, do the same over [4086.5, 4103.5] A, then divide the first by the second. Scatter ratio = 0.32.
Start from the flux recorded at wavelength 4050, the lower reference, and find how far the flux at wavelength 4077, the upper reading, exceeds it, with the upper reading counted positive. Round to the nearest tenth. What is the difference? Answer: -2.0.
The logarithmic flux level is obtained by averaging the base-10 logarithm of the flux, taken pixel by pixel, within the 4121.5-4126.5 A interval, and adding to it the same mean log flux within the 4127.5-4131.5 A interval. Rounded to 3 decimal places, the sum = 2.038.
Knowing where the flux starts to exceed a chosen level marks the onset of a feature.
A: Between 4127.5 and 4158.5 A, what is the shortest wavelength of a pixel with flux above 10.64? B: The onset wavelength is 4130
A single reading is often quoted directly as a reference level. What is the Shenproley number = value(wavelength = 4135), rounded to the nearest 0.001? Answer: 10.550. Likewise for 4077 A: 8.671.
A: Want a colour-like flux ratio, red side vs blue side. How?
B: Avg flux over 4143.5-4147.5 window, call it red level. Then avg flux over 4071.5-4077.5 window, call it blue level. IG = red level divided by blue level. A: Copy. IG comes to 1.11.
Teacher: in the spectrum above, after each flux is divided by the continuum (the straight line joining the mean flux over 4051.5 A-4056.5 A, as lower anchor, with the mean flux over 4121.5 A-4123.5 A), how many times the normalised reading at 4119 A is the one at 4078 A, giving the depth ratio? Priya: 0.86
